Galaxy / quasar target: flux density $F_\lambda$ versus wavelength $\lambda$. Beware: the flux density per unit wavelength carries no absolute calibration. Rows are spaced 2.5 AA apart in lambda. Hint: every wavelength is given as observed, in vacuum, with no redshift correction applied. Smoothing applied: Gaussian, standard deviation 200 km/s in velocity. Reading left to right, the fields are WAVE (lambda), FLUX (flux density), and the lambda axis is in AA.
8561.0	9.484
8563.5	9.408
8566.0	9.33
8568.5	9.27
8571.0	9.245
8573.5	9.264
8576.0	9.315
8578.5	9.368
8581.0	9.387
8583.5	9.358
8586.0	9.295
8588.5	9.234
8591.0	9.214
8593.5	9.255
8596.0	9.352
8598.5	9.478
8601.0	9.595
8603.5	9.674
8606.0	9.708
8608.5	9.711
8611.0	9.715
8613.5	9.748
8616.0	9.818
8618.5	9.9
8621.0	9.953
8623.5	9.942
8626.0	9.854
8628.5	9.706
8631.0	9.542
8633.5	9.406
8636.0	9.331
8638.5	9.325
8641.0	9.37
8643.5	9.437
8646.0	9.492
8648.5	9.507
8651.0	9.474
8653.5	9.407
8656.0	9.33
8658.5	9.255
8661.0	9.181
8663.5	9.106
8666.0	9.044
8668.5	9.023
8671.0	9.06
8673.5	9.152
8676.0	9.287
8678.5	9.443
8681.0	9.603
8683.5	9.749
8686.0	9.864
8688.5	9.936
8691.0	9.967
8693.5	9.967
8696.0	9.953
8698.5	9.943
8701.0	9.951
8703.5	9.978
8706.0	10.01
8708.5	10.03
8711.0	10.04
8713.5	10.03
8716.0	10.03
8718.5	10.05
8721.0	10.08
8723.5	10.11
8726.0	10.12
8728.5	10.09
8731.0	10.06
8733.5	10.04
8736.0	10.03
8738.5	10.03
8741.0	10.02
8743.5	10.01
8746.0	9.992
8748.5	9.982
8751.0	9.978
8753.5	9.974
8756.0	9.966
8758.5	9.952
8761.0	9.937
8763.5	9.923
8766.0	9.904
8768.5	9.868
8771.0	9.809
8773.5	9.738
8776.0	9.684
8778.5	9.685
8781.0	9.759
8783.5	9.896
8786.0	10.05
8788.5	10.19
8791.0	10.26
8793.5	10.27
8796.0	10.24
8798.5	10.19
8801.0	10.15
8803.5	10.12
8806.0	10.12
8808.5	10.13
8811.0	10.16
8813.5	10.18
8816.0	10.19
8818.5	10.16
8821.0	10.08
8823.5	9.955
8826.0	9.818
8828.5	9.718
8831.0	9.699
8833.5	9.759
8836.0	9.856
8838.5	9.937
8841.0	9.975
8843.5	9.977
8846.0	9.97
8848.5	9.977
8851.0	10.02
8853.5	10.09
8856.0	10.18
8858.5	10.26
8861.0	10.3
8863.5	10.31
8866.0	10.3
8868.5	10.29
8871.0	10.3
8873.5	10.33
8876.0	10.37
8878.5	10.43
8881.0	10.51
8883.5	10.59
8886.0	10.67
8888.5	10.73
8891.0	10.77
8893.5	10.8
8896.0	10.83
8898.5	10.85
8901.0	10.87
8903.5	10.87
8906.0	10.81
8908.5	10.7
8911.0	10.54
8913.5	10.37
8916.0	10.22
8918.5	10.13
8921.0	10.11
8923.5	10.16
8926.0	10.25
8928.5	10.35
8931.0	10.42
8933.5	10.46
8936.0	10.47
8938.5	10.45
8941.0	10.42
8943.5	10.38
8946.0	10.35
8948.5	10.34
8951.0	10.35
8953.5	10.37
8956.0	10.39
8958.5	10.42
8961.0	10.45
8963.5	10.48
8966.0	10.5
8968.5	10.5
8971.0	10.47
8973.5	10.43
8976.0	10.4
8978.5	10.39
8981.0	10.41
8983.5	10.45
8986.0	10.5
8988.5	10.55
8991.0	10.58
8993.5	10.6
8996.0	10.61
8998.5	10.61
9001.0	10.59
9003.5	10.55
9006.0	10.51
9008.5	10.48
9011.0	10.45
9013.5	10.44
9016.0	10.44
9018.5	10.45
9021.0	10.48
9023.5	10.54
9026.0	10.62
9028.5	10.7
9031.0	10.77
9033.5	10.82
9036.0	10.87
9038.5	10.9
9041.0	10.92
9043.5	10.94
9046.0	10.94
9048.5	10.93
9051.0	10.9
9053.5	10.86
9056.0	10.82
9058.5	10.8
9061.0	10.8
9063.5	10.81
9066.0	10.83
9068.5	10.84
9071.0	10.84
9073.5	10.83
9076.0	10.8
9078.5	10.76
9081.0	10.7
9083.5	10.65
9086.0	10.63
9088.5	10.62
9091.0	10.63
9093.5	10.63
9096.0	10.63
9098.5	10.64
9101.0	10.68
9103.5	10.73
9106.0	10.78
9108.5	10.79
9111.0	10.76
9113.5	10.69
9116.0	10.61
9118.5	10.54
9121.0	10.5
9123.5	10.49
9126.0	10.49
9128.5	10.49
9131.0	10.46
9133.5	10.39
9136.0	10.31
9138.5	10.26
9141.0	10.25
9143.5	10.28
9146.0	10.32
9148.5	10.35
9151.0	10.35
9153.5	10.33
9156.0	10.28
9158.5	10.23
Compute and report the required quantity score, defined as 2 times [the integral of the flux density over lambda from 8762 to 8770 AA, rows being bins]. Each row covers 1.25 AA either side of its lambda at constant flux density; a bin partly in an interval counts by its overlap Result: 158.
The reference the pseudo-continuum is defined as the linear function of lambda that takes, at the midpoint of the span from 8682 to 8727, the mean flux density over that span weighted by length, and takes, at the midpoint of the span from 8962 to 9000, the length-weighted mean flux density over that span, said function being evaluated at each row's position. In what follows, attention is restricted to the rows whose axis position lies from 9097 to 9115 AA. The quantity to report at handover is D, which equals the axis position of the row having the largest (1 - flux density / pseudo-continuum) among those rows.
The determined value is 9098.5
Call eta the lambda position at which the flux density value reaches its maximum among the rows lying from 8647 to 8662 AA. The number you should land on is 8648.5 AA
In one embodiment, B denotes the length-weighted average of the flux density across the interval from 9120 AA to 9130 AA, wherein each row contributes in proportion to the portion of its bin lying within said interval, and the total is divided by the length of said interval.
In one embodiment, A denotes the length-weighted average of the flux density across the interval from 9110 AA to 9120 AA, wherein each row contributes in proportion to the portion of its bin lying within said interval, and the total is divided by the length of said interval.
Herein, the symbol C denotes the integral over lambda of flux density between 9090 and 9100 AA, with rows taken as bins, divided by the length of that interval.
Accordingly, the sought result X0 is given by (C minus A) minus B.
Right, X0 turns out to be -10.5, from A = 10.6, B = 10.49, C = 10.6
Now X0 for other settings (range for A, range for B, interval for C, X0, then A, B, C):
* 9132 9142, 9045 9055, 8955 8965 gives -10.8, 10.3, 10.90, 10.4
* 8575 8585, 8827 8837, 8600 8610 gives -9.4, 9.4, 9.76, 9.7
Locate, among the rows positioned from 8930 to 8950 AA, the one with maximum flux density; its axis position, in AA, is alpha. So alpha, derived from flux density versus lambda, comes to 8936.0 AA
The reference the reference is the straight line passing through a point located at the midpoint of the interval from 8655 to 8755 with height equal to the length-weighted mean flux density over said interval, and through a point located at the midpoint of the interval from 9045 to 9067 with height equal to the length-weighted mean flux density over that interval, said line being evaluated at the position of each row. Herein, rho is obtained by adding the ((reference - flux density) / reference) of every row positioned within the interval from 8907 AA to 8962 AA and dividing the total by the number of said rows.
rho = 0.011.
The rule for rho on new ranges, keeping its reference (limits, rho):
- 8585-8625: -0.012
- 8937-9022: 0.015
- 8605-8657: -0.004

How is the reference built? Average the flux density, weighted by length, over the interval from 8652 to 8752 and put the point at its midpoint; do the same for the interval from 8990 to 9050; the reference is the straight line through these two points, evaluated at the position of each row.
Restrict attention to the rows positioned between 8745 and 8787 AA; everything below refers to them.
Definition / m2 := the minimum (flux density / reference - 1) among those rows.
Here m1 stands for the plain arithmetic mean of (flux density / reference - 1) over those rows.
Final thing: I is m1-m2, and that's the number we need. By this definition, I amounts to 0.024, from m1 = -0.006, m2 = -0.030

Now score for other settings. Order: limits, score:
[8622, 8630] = 157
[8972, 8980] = 167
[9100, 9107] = 150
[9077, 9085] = 171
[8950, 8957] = 145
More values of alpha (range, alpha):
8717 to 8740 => 8726.0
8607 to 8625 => 8621.0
